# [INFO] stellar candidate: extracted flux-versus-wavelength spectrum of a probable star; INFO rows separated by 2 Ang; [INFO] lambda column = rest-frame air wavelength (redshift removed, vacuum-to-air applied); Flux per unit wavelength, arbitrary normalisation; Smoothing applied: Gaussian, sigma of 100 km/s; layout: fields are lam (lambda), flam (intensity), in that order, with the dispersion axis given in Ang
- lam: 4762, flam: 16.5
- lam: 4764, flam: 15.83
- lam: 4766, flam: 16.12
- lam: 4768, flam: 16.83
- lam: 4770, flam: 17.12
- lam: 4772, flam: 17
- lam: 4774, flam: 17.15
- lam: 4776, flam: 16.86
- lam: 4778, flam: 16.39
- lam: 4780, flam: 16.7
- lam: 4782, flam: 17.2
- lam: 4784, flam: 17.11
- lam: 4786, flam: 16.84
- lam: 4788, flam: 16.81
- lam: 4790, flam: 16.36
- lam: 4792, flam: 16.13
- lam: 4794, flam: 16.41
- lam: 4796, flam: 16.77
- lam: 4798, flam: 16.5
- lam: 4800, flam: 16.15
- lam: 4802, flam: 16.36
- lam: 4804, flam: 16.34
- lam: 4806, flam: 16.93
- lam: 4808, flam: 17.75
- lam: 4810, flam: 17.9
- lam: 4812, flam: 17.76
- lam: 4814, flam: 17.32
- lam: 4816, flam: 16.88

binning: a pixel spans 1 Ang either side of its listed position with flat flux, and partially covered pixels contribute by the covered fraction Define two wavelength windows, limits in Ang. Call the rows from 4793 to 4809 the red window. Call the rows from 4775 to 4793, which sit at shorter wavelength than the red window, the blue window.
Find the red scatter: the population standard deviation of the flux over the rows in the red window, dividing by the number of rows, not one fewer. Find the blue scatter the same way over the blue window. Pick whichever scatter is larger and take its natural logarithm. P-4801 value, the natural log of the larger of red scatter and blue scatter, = -0.74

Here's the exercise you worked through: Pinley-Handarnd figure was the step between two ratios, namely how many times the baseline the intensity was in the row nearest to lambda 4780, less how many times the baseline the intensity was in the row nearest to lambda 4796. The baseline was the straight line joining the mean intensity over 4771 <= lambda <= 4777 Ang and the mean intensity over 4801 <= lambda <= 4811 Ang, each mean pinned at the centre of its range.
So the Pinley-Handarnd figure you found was 0.00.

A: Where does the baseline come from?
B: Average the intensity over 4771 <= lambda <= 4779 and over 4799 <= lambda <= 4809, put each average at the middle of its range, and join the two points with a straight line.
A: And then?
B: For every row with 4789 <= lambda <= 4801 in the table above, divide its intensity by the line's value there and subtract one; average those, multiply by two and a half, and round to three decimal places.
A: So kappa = -0.054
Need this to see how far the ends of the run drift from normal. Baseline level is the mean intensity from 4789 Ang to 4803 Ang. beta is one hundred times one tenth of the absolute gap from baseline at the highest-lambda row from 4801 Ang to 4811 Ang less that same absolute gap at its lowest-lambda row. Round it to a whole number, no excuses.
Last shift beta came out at 15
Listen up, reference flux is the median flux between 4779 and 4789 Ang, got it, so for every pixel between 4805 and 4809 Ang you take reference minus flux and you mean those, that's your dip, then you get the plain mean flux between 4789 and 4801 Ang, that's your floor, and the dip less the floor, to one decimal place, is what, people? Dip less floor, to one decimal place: -16.9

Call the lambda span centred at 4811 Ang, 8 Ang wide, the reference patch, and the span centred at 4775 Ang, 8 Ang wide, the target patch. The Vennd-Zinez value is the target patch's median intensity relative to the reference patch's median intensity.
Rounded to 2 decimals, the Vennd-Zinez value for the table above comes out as 0.95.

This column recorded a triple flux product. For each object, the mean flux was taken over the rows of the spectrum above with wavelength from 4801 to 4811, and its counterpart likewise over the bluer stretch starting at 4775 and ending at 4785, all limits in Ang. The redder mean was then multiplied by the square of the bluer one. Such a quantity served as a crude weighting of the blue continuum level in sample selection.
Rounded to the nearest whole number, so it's 4844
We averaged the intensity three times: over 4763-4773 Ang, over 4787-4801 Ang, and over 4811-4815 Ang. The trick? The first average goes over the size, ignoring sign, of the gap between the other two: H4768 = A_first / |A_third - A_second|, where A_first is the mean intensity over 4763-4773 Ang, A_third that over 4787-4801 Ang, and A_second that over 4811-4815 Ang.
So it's 15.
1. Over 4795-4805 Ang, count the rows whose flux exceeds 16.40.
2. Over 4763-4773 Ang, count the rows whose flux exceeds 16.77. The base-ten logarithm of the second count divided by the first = 0.18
